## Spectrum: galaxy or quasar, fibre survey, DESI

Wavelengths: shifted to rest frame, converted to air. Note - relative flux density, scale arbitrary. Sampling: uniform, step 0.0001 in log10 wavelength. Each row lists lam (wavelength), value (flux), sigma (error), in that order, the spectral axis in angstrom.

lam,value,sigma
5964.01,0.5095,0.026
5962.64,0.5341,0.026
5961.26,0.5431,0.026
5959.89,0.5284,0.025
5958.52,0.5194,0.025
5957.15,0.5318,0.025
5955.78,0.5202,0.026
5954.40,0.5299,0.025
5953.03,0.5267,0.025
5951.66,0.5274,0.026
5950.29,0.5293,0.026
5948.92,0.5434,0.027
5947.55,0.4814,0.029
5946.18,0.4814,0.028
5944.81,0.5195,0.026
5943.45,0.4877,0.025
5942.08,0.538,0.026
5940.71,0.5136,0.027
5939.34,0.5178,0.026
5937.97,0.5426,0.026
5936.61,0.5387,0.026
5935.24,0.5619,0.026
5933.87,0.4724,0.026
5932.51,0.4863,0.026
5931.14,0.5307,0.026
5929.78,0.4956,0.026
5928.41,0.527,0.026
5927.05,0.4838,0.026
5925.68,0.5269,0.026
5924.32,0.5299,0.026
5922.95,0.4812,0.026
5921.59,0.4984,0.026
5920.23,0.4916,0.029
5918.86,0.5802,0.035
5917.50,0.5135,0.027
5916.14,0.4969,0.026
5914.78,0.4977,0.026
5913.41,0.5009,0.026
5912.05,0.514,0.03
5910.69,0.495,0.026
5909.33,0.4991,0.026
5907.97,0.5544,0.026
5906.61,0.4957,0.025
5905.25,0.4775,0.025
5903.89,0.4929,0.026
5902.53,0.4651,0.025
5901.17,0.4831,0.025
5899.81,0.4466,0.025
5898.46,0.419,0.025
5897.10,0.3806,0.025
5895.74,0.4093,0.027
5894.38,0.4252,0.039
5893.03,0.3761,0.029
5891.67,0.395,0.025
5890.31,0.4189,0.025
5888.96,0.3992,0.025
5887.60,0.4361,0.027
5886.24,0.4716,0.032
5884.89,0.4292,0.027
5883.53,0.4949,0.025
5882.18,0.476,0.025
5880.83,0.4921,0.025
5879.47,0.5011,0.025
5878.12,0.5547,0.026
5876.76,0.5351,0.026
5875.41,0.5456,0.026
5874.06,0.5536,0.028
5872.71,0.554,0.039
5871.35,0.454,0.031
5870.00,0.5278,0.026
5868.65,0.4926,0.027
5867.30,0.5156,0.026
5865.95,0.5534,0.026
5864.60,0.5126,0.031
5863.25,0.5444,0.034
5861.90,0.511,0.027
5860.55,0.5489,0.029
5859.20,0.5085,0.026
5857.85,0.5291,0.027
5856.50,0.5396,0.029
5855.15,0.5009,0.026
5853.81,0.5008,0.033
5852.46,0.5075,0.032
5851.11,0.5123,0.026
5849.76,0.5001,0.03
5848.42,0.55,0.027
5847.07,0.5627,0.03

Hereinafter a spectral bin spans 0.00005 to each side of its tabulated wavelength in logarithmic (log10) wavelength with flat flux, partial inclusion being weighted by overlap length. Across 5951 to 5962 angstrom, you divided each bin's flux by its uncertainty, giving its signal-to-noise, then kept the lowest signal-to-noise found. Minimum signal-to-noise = 20.0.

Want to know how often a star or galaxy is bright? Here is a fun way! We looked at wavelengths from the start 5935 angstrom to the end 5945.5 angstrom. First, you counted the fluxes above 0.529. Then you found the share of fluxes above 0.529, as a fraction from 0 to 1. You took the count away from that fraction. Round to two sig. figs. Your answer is -3.5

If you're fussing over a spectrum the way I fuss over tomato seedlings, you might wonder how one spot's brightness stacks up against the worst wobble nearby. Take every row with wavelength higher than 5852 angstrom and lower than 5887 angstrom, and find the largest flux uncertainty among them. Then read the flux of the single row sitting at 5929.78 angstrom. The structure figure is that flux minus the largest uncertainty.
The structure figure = 0.46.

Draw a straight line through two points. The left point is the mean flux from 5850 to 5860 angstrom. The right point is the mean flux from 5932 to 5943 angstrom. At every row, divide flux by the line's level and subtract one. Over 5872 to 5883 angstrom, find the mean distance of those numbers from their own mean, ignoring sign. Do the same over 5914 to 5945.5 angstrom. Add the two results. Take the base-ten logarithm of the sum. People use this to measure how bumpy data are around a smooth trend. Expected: -1.02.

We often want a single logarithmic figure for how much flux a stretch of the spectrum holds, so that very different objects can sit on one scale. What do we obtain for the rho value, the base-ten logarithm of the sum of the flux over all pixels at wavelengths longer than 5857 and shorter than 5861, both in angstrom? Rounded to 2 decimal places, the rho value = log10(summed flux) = 0.20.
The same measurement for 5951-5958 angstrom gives 0.42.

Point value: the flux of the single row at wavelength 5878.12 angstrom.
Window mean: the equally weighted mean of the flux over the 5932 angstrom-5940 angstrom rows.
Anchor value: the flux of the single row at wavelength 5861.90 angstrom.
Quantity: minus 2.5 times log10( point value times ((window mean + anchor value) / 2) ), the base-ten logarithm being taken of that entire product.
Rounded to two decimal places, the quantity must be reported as 1.36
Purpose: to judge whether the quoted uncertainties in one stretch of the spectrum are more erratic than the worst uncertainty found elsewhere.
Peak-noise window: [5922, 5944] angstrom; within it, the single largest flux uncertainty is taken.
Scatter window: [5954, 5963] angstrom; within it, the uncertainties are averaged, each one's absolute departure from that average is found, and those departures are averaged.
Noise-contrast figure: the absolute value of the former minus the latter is 0.0265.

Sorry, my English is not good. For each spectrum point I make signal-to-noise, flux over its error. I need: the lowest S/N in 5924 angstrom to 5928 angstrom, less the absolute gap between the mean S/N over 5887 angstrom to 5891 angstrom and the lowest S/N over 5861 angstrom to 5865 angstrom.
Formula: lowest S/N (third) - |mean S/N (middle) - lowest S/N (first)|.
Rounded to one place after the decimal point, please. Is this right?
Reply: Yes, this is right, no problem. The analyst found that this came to 18.3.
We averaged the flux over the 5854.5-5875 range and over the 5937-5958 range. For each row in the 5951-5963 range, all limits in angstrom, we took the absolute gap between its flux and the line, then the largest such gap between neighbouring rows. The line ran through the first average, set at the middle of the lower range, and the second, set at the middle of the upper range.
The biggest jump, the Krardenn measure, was 0.015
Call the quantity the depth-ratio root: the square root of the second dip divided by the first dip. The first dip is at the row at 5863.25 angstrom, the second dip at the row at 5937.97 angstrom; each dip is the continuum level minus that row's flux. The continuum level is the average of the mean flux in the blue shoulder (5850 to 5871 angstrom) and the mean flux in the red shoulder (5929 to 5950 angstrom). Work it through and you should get 0.97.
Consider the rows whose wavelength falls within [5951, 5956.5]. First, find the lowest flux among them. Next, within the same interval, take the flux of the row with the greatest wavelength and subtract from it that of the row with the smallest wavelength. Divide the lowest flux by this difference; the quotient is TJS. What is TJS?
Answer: -72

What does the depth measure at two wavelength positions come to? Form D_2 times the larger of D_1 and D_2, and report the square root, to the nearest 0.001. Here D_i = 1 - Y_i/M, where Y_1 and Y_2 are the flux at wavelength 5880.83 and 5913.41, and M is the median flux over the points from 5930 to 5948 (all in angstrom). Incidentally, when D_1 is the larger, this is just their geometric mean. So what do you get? 0.040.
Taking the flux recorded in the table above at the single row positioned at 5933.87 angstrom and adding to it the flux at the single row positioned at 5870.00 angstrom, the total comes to 1.00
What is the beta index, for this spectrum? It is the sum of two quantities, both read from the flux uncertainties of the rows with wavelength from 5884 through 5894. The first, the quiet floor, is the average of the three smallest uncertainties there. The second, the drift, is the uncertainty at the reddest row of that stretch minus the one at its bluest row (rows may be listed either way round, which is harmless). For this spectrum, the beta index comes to 0.0270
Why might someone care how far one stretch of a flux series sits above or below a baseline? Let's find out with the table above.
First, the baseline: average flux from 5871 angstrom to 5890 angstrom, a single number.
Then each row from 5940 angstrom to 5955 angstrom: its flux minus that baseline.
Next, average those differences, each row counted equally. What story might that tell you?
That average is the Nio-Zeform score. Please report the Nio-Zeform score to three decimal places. 0.024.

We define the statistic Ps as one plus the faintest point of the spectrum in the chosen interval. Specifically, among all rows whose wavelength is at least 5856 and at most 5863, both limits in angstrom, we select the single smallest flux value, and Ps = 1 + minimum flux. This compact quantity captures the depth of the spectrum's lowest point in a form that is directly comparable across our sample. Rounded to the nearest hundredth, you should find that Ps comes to 1.51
